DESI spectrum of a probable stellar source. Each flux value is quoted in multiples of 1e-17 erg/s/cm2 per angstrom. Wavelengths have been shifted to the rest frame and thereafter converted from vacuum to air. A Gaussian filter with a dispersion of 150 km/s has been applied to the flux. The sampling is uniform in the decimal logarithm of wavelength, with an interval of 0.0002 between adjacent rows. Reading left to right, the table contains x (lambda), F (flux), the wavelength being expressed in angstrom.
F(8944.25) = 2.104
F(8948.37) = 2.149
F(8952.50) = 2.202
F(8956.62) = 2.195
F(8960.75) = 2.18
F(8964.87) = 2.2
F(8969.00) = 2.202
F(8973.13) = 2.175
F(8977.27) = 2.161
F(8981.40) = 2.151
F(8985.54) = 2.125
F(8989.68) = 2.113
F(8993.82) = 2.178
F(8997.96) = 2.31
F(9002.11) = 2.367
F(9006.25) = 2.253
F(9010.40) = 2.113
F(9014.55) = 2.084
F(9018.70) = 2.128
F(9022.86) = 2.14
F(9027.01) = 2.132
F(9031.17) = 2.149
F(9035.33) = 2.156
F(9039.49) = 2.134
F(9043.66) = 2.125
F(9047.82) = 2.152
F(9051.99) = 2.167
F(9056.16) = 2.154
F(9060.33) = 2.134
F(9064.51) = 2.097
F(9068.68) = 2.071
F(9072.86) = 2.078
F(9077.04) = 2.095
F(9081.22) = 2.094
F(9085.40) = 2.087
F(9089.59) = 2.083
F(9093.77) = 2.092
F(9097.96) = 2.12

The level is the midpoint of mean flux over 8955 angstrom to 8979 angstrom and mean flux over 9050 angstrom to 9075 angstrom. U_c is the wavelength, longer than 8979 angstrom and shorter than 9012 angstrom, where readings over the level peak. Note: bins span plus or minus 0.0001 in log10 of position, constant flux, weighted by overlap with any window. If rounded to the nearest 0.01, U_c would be 9002.11 angstrom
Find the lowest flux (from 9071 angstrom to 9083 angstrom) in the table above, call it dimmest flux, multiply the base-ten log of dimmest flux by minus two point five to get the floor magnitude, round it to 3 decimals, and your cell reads -0.794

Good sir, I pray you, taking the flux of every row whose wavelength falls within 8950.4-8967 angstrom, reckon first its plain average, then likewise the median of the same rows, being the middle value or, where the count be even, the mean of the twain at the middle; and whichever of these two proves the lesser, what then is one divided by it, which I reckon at 0.456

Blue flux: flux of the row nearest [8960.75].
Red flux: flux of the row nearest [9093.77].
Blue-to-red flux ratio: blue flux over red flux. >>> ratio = 1.04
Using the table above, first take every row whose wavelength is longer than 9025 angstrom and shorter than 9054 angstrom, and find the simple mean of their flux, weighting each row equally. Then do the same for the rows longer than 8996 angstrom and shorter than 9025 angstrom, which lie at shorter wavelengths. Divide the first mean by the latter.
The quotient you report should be 0.975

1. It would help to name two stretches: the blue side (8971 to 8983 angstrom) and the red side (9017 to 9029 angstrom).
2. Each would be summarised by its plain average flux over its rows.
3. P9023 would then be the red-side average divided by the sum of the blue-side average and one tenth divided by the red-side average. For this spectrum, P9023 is 0.966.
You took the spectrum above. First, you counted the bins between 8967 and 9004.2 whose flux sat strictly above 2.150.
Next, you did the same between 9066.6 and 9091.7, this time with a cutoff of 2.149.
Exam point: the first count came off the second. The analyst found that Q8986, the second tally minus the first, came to -7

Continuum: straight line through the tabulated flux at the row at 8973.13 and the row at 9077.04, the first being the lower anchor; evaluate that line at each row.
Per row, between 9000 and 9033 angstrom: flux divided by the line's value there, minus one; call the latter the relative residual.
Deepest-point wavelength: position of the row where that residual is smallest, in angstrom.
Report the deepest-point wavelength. 9014.55 angstrom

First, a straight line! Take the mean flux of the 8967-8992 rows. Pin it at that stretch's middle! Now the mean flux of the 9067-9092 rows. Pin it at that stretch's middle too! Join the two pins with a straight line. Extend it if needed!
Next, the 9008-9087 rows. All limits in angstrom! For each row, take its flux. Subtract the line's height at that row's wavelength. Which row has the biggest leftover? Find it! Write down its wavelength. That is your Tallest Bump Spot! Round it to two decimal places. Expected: 9051.99 angstrom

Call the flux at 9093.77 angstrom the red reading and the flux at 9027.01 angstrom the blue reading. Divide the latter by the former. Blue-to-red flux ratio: 1.02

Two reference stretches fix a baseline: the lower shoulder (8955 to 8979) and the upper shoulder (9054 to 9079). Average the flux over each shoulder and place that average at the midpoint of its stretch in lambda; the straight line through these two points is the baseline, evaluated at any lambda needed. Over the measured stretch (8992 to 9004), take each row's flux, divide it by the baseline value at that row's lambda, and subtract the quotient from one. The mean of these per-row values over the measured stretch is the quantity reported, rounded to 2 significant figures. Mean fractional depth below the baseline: -0.058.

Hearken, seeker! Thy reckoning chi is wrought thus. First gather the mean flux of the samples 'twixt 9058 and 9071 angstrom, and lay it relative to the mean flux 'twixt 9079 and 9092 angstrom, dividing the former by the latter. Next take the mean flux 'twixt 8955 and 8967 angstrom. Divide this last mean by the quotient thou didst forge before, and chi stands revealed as 2.18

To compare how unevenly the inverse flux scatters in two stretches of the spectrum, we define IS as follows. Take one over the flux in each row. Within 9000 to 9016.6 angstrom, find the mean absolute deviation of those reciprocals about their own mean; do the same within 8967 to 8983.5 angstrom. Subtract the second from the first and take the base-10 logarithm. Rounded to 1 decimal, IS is -1.7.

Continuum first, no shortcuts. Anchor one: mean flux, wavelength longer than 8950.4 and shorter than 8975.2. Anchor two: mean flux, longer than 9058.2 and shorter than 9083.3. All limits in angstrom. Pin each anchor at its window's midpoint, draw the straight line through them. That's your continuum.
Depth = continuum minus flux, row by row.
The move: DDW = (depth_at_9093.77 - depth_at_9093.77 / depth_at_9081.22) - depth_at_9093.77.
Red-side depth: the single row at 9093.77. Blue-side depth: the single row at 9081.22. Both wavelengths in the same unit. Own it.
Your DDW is -2.1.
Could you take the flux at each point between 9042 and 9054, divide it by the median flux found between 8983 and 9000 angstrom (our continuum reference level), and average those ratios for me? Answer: 1.00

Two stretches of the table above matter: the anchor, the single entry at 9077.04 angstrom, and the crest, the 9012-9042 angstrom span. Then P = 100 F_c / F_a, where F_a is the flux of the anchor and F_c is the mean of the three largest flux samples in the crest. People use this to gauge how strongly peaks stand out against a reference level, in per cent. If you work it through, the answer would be 103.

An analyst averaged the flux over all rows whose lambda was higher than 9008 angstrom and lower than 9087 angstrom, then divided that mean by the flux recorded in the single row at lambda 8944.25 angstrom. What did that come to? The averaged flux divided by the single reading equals 1.01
